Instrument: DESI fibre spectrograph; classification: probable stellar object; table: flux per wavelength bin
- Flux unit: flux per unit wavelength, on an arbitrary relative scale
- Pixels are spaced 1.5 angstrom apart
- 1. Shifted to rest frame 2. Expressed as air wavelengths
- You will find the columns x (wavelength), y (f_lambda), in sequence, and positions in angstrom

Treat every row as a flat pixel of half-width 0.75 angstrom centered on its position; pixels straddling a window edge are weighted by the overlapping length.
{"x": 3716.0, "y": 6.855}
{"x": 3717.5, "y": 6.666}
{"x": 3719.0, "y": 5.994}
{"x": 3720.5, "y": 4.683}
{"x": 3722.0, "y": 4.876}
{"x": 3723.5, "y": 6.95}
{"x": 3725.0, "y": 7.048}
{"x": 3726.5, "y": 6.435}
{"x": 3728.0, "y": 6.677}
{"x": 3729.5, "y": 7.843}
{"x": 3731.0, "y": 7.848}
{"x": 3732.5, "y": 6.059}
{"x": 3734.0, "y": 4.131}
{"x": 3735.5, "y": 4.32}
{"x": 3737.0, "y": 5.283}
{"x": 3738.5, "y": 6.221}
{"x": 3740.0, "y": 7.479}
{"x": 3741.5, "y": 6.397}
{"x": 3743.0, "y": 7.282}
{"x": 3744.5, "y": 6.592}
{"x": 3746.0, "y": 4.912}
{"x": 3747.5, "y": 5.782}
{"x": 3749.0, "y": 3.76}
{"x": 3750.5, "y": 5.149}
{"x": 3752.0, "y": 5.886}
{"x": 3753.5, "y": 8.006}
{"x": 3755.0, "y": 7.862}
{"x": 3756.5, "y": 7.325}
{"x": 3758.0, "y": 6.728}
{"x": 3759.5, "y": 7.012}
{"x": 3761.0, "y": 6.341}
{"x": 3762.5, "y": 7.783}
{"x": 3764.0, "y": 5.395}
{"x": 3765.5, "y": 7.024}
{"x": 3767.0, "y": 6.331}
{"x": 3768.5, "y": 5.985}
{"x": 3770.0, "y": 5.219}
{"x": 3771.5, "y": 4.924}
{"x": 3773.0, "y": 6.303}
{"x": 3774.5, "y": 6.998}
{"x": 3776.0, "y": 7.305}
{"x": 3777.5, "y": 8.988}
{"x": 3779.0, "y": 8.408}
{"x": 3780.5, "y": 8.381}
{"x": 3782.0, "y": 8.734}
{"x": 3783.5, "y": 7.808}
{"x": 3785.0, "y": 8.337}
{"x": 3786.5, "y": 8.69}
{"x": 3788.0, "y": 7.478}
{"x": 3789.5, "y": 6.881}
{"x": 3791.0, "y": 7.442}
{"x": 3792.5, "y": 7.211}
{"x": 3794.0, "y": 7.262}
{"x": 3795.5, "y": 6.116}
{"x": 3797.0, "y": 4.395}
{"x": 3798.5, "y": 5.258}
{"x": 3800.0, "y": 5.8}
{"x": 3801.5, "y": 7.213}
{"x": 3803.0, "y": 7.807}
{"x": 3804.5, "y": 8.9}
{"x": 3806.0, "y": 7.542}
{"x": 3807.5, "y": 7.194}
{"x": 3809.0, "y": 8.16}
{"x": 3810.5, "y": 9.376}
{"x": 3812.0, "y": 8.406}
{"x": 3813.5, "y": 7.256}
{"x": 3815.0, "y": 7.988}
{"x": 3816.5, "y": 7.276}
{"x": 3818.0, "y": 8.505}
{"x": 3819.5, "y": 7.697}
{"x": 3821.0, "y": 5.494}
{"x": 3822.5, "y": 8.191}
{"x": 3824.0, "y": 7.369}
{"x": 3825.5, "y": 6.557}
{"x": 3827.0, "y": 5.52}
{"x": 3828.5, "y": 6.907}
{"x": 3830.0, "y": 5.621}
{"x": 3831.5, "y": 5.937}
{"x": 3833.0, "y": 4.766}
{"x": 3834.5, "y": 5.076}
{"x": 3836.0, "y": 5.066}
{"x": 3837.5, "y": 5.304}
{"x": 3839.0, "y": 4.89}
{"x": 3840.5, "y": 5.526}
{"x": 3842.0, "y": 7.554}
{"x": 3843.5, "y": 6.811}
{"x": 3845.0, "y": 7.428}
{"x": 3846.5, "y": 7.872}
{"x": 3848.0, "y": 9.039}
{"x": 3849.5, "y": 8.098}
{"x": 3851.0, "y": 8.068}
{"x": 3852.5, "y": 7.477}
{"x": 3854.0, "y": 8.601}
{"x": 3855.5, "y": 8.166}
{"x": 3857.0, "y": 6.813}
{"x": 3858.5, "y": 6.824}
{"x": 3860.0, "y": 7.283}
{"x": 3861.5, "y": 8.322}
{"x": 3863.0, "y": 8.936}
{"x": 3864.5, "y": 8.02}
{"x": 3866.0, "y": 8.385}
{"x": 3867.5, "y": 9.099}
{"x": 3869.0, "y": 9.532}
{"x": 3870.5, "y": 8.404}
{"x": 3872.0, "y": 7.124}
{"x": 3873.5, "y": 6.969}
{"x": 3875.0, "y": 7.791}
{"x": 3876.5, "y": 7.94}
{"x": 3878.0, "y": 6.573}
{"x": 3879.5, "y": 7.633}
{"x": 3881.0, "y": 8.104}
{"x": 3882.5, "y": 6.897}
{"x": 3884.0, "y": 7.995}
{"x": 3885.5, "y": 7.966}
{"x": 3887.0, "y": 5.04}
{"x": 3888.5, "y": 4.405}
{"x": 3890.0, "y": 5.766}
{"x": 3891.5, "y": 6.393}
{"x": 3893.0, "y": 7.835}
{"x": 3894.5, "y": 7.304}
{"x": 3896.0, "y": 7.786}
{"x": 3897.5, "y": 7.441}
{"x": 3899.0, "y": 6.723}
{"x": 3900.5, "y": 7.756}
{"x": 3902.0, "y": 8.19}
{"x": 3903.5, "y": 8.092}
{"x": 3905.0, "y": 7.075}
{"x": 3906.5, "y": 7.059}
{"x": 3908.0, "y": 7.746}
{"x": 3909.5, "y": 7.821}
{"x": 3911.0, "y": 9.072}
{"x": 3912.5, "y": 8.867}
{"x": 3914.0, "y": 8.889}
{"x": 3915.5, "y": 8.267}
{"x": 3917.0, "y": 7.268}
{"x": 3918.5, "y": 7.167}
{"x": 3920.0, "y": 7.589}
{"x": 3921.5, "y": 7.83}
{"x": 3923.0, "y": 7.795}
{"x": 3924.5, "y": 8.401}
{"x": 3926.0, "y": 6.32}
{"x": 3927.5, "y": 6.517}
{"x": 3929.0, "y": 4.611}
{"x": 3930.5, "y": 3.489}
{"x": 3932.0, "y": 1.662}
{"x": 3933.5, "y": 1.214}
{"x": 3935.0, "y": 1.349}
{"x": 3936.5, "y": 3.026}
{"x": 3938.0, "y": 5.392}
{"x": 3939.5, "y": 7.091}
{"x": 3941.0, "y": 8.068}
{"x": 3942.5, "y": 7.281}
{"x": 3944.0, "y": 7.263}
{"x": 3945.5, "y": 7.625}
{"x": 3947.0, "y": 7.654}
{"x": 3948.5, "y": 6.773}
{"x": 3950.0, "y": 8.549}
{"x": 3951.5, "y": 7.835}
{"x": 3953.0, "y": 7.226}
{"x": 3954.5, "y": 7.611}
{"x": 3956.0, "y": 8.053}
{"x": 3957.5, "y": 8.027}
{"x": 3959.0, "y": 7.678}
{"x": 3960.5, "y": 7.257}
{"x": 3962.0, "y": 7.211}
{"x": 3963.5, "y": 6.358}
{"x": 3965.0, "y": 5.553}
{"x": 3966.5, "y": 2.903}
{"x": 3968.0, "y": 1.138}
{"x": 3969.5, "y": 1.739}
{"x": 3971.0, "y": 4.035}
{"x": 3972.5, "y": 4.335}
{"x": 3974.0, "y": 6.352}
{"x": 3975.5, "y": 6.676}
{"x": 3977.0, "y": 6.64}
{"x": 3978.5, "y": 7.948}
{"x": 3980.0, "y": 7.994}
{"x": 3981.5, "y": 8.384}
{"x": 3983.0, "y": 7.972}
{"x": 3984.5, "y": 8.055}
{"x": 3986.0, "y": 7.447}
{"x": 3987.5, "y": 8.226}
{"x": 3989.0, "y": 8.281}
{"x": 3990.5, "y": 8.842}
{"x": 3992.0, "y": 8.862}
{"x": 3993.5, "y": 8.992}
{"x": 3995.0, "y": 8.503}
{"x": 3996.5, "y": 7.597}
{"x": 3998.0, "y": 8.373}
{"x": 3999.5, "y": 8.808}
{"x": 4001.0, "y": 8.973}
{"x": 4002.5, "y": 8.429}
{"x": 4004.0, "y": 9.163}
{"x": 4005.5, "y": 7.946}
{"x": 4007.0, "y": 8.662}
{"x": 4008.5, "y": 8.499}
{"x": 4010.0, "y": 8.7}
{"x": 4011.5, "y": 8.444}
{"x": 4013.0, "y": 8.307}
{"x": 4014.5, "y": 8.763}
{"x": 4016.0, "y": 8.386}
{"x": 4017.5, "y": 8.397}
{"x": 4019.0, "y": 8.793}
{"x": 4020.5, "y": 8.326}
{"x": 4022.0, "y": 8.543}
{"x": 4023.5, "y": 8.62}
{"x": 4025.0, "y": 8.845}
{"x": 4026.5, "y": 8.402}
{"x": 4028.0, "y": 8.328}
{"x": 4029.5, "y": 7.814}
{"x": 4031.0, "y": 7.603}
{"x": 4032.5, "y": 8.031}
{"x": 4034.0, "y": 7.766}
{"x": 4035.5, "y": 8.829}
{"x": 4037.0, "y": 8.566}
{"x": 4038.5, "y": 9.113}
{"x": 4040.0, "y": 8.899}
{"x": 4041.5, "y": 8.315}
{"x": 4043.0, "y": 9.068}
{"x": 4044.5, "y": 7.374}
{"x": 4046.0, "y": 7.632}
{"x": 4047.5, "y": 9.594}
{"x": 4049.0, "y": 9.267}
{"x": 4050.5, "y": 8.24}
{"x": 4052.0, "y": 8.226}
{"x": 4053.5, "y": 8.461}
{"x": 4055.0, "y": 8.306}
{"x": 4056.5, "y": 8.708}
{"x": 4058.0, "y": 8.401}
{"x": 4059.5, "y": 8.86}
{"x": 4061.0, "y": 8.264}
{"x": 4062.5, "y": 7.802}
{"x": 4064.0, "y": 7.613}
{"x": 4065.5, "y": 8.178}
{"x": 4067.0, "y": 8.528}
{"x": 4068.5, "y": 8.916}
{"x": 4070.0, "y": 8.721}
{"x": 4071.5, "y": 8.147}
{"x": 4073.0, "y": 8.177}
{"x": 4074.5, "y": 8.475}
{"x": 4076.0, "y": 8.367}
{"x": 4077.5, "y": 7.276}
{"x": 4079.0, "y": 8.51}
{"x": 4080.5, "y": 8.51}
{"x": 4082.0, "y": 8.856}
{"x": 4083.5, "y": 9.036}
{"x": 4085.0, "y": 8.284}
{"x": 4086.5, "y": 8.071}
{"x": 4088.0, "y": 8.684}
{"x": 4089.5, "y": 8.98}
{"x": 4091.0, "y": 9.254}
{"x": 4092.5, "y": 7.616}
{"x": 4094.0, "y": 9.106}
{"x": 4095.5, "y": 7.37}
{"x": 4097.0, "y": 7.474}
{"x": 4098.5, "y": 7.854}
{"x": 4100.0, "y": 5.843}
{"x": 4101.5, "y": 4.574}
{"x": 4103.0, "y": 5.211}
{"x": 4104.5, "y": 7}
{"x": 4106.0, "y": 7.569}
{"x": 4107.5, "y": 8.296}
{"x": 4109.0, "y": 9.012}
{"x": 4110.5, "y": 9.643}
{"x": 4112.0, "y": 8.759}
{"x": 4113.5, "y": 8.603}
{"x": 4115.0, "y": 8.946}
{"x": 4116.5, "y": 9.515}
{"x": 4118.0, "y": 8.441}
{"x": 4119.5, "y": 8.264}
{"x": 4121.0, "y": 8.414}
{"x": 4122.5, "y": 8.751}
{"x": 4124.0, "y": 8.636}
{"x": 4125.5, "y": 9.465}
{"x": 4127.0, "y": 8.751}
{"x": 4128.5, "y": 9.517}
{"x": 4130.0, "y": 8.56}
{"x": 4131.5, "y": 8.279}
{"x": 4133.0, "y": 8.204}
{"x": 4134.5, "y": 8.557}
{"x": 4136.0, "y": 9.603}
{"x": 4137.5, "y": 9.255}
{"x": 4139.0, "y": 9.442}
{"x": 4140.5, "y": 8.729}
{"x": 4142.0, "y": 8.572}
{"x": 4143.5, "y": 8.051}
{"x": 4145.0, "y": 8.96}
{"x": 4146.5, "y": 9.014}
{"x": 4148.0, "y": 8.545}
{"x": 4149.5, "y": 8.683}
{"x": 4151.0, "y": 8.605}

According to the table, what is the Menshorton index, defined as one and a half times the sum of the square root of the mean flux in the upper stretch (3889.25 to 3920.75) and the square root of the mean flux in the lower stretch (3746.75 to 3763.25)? 7.97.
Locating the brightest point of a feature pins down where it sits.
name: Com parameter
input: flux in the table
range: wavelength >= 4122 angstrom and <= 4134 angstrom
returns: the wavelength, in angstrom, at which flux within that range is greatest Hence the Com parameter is 4128.5 angstrom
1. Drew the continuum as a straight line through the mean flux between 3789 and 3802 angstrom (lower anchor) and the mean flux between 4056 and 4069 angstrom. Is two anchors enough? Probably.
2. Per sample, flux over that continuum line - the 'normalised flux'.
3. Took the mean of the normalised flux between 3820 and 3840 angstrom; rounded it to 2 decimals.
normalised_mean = 0.89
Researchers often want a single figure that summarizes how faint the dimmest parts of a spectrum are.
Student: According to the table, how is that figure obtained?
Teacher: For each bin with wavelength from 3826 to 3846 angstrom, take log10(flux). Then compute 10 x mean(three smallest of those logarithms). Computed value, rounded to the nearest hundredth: 6.91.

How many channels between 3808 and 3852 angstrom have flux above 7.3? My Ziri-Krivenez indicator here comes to 14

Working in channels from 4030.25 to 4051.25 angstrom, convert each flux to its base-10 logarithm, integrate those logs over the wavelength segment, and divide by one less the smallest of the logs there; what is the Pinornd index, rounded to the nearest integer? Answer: 147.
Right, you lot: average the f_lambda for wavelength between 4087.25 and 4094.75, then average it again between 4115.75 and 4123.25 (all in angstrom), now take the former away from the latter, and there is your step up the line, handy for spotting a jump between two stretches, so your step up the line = -0.1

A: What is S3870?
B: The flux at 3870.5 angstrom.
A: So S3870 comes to 8.404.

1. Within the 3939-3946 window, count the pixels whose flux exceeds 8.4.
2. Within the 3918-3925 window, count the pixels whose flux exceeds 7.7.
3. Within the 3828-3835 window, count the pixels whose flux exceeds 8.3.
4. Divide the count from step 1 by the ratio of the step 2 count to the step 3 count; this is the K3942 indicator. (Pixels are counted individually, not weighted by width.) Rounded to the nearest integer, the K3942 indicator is 0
